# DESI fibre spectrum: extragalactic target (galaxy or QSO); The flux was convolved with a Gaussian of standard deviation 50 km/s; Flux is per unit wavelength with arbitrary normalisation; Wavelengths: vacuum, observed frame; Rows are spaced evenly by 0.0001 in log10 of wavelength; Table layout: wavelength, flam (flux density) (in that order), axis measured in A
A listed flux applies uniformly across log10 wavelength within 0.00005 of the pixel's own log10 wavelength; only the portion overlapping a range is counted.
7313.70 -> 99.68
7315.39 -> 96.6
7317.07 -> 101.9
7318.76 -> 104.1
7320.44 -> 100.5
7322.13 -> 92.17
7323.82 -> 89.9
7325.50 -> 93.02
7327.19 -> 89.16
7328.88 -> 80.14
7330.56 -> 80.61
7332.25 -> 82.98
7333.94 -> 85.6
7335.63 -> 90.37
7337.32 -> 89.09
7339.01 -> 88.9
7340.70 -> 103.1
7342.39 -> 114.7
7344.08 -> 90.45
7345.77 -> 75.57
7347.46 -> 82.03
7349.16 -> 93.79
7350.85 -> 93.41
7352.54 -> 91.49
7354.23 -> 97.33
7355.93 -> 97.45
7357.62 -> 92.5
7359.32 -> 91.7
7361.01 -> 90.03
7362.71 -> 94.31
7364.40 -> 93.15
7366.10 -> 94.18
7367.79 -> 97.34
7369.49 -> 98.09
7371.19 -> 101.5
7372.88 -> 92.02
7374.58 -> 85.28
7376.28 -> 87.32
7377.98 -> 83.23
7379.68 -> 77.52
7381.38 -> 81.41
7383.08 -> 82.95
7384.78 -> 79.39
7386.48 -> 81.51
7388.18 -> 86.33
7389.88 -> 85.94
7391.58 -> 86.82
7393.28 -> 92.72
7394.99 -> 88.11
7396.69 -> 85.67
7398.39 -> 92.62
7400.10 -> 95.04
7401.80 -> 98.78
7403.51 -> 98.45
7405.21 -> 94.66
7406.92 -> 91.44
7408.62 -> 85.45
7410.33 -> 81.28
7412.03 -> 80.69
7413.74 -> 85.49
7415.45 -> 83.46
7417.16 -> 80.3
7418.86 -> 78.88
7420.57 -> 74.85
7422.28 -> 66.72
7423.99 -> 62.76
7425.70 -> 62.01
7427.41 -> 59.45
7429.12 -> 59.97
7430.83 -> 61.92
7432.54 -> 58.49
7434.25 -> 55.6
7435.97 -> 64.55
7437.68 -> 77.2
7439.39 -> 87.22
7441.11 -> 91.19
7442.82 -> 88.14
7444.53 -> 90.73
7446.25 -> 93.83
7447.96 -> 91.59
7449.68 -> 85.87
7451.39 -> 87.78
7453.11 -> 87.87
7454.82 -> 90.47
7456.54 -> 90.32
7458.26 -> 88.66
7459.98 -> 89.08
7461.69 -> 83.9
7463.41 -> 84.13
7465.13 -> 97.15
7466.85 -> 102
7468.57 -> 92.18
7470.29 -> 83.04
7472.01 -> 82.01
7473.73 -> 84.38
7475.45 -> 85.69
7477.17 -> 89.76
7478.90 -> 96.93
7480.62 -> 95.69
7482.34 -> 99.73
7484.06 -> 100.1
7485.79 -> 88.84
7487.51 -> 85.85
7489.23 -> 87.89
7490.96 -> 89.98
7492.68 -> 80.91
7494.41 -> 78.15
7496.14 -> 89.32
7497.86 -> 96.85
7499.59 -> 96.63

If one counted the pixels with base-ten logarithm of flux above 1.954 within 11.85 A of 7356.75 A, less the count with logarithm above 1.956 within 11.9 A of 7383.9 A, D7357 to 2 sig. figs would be 10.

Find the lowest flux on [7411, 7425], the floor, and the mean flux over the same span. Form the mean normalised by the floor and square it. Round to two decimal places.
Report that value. 1.49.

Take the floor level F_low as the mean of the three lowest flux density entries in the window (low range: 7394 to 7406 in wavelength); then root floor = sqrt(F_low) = 9.42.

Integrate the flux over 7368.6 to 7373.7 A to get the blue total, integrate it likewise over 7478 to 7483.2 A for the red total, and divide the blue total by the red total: 0.98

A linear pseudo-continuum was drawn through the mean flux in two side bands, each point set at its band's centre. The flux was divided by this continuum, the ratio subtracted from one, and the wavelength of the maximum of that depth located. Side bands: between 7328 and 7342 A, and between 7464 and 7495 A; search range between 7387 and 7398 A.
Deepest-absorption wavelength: 7396.69 A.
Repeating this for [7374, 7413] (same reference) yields 7379.68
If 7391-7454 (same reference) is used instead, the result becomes 7434.25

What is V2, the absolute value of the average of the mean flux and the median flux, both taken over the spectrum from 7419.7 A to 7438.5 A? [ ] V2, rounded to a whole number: 63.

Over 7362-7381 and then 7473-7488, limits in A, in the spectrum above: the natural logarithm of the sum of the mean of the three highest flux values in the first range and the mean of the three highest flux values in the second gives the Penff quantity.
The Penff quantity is 5.29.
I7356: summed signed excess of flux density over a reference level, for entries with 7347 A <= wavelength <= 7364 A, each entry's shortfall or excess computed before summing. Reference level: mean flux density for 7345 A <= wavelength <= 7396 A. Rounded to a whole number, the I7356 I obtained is 33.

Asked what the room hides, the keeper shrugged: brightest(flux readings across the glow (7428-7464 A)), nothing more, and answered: 93.83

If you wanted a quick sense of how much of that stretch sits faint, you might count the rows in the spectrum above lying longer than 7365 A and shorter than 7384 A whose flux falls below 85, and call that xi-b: 4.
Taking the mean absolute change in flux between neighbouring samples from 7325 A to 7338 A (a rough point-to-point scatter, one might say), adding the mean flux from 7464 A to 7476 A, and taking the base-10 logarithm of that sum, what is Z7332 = 1.97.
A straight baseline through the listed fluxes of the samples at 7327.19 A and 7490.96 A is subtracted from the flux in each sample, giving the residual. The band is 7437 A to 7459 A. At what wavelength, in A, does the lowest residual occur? 7437.68 A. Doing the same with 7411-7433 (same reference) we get 7432.54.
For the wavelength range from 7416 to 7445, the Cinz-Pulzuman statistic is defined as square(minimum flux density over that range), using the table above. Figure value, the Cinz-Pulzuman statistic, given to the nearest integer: 3091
